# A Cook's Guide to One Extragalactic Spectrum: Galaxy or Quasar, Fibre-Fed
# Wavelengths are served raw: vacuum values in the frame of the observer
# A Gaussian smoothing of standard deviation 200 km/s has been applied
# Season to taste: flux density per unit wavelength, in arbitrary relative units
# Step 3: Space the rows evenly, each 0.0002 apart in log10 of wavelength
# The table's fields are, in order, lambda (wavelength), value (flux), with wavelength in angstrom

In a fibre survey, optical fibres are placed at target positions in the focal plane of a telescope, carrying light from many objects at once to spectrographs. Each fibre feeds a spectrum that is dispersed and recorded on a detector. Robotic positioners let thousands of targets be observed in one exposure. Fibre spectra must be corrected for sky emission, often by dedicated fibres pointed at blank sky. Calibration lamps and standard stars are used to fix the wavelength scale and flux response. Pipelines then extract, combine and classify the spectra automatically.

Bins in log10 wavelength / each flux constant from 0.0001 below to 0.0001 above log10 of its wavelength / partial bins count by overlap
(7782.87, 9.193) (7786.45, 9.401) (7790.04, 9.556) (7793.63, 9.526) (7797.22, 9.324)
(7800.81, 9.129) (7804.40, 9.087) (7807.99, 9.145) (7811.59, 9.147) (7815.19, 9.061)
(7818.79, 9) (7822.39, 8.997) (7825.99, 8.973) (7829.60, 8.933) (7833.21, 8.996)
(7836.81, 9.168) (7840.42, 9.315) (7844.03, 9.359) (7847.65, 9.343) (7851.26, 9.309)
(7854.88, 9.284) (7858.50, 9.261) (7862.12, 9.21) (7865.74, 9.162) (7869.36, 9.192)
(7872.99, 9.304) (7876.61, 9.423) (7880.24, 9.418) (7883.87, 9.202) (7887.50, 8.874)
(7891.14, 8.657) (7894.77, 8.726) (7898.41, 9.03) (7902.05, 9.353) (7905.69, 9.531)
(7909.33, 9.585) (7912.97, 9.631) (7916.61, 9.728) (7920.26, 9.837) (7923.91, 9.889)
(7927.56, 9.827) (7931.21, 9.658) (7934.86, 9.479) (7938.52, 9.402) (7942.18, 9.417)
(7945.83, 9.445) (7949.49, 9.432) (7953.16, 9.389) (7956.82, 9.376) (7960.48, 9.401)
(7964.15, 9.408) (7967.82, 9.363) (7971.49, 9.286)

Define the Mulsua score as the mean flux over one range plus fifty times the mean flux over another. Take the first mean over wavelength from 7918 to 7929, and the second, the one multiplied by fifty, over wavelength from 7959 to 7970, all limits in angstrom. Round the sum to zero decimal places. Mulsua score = 479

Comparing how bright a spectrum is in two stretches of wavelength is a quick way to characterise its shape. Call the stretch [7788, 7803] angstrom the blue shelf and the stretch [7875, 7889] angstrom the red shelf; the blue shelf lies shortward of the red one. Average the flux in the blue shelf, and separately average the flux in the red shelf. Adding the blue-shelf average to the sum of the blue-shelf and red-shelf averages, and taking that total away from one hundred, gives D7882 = 72.0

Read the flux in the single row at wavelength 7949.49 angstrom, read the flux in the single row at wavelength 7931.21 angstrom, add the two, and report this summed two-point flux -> 19.1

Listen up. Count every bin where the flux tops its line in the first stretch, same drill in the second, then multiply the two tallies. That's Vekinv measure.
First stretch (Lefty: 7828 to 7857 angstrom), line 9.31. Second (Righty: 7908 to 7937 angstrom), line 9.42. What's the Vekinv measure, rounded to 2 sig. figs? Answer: 24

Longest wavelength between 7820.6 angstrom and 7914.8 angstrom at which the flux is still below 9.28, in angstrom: 7898.41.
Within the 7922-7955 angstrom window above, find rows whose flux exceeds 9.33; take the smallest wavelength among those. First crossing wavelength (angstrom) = 7923.91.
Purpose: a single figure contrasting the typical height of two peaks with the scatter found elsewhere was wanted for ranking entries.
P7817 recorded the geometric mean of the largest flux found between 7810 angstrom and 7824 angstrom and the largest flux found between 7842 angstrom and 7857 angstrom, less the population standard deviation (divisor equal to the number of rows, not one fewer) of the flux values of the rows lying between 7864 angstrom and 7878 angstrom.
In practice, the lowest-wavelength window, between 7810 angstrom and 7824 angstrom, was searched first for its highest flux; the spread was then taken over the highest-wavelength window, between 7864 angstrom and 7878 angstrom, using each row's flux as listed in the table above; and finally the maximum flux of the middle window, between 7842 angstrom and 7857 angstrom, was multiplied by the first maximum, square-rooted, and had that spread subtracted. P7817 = 9.15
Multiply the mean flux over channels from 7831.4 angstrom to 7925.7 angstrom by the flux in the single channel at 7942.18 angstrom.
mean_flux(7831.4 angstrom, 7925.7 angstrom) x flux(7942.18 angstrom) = 87.6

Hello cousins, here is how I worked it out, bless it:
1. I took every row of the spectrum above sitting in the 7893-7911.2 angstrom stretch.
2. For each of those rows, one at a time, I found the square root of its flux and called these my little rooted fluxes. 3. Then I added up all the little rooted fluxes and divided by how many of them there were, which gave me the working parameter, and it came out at 3.04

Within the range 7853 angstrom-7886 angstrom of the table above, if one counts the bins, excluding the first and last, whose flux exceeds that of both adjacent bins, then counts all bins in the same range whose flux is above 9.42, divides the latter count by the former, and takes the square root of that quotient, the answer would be 1.0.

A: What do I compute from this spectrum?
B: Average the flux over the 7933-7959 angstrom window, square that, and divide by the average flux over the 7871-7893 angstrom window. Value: 9.7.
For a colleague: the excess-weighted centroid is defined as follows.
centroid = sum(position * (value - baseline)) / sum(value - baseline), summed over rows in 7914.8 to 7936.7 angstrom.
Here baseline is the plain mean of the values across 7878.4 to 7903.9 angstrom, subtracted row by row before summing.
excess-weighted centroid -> 7924.9 angstrom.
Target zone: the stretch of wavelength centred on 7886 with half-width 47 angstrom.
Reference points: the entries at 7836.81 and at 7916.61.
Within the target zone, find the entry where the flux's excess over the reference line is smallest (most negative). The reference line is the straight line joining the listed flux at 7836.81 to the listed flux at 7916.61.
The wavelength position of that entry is 7891.14 angstrom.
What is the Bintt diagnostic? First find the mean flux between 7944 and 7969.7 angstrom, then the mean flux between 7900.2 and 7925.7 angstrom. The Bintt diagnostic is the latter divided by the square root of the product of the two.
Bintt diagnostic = 1.01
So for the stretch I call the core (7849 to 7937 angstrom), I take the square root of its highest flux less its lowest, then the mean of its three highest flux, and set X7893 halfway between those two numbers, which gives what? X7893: 5.5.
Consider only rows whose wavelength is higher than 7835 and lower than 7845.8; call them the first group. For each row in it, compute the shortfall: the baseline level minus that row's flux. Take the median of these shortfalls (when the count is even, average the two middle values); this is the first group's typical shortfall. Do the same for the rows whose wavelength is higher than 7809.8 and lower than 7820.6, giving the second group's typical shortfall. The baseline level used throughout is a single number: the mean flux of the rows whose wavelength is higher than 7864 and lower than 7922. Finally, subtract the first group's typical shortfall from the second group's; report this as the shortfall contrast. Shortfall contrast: 0.25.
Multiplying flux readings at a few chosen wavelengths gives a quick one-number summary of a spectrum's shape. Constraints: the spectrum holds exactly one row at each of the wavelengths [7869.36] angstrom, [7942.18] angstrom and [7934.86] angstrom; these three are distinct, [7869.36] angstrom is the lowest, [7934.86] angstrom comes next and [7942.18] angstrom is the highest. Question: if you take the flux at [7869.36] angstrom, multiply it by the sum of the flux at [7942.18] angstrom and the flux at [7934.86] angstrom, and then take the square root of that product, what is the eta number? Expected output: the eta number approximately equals 13.2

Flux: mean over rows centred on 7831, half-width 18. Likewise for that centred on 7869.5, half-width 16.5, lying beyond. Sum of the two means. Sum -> 18.4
